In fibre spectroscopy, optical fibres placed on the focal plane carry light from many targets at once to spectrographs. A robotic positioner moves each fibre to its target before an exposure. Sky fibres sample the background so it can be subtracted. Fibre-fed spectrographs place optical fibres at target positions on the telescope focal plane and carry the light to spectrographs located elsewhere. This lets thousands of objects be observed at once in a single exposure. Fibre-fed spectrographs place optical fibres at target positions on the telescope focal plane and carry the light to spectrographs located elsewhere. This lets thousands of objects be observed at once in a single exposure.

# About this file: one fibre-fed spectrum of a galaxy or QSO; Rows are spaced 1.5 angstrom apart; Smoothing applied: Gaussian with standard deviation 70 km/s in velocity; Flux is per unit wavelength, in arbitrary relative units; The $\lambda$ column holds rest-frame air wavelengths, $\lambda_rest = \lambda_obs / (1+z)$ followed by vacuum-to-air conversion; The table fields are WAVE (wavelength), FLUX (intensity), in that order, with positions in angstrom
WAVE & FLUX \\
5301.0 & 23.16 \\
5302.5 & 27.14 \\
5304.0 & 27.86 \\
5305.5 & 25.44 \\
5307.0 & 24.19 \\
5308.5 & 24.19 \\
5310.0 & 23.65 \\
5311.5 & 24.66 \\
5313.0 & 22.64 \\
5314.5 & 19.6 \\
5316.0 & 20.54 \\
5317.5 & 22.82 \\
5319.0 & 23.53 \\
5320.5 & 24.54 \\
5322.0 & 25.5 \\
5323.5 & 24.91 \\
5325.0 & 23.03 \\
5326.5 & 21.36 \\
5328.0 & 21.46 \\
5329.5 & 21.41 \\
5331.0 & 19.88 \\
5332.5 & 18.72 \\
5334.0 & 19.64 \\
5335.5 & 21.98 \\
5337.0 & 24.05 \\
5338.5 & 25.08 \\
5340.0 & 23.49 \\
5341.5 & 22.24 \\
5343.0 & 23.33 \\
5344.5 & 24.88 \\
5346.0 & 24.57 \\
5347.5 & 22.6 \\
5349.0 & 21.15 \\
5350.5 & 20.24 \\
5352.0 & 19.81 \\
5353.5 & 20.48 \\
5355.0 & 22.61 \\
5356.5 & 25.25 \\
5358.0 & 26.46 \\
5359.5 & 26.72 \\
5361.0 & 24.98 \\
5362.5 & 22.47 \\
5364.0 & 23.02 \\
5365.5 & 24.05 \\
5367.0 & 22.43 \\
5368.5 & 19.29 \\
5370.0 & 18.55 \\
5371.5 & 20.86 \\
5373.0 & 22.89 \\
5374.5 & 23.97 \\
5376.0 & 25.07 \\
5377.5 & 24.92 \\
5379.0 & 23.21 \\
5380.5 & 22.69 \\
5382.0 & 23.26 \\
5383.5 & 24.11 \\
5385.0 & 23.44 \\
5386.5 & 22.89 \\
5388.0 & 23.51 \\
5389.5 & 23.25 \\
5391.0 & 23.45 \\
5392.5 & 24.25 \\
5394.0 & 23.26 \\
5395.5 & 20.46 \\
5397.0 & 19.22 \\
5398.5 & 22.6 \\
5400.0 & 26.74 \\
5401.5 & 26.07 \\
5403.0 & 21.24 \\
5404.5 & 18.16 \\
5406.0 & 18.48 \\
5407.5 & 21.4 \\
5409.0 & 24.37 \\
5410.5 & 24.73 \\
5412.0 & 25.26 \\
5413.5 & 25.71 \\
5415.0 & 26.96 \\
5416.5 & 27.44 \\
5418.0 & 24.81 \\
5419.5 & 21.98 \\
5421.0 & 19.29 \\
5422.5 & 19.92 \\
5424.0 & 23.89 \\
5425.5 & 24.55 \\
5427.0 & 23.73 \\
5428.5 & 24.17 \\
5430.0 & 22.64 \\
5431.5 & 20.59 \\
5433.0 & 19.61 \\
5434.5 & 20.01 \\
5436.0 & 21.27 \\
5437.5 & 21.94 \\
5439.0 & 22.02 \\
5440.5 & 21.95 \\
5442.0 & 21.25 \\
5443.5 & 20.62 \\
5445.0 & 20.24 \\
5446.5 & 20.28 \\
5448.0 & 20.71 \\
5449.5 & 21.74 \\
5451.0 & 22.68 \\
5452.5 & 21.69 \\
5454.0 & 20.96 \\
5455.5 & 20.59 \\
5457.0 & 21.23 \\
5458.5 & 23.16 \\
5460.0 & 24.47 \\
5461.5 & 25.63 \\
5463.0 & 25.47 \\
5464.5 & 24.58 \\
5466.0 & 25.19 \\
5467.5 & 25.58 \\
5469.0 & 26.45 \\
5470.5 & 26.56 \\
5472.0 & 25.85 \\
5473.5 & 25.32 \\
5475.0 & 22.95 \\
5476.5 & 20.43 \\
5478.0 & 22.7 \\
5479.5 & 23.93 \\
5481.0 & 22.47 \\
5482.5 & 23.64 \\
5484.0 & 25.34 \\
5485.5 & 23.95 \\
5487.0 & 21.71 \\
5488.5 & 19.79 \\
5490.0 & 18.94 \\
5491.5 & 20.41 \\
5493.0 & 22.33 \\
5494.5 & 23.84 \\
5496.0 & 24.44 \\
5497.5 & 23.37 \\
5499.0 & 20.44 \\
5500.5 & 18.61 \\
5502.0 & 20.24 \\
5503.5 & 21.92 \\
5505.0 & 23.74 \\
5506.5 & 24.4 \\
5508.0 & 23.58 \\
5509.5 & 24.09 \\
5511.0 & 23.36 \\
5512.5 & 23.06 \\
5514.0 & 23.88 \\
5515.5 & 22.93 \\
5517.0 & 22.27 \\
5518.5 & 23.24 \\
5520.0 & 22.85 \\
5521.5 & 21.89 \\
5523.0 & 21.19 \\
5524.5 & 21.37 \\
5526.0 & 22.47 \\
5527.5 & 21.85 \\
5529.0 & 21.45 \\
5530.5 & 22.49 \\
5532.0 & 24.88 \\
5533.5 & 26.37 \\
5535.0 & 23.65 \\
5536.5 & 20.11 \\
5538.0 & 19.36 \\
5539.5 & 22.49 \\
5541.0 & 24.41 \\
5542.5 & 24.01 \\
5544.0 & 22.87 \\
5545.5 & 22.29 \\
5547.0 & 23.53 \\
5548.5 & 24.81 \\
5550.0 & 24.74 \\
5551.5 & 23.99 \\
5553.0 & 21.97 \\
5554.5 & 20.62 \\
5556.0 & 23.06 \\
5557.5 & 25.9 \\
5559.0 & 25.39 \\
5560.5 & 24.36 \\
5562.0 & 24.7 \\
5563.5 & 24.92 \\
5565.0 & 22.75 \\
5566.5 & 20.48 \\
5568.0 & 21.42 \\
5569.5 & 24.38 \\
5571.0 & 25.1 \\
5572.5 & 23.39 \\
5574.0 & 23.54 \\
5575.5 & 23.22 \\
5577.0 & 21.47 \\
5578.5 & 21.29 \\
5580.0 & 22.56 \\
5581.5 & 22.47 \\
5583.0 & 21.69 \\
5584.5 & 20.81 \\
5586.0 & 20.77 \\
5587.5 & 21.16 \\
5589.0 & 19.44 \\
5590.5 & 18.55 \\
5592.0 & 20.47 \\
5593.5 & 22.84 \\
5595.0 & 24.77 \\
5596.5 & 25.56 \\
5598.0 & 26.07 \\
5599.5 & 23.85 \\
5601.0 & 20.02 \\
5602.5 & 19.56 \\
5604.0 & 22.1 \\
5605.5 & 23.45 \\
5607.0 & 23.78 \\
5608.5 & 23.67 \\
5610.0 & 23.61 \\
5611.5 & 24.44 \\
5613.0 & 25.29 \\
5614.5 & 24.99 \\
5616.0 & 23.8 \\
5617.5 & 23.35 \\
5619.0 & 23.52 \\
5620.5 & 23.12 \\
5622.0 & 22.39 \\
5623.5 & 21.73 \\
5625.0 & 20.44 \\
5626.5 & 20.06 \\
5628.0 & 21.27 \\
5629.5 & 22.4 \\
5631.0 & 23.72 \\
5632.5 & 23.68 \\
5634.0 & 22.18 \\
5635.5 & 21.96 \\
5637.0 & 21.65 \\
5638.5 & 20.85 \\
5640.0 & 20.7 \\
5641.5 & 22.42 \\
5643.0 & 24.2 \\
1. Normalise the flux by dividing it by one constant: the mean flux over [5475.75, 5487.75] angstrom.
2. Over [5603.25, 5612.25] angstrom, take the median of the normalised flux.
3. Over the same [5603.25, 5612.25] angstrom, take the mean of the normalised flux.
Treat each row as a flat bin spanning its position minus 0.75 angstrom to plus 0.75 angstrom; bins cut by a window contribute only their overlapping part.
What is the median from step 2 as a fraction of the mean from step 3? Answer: 1.01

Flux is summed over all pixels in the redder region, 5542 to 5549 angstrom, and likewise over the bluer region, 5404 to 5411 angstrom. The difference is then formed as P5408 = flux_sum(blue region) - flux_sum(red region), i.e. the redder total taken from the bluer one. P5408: -10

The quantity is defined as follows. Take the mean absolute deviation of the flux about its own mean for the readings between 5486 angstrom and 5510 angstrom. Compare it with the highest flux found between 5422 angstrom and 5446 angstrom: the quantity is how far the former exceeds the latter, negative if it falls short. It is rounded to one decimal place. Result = -22.8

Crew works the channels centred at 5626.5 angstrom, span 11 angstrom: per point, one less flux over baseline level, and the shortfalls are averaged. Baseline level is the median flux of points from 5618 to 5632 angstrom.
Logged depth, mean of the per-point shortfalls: 0.03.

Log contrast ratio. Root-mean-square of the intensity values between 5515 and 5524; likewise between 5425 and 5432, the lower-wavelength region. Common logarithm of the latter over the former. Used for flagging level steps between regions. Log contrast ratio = 0.015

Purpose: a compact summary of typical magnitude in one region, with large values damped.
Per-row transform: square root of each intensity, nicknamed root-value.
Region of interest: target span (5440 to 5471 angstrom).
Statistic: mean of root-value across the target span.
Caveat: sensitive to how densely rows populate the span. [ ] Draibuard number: 4.78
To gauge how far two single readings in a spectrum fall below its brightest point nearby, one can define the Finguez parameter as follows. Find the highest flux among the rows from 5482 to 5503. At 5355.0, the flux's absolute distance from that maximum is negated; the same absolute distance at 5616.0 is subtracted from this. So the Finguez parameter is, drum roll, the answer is -4.3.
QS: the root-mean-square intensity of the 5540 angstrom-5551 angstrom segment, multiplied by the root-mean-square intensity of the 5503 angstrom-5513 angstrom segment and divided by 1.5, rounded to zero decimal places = 373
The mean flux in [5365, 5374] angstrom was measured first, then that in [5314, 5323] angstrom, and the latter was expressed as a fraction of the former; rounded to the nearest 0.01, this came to 1.07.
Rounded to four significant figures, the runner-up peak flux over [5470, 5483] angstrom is 25.85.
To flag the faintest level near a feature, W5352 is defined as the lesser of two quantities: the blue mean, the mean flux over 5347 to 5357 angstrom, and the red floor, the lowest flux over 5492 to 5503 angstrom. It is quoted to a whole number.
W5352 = 19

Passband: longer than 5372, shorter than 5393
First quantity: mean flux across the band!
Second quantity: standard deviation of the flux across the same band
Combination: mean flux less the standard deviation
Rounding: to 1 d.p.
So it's 22.9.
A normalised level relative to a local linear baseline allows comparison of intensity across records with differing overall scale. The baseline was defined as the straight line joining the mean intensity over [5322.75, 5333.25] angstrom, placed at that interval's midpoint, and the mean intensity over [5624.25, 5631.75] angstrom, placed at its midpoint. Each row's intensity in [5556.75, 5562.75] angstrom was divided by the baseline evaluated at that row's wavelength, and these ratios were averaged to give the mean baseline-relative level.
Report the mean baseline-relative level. 1.16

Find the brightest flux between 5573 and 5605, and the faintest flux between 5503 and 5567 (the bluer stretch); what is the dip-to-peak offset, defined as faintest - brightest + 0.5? -6.2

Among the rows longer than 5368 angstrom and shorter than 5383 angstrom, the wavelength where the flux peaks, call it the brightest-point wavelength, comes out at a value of 5376.0 angstrom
